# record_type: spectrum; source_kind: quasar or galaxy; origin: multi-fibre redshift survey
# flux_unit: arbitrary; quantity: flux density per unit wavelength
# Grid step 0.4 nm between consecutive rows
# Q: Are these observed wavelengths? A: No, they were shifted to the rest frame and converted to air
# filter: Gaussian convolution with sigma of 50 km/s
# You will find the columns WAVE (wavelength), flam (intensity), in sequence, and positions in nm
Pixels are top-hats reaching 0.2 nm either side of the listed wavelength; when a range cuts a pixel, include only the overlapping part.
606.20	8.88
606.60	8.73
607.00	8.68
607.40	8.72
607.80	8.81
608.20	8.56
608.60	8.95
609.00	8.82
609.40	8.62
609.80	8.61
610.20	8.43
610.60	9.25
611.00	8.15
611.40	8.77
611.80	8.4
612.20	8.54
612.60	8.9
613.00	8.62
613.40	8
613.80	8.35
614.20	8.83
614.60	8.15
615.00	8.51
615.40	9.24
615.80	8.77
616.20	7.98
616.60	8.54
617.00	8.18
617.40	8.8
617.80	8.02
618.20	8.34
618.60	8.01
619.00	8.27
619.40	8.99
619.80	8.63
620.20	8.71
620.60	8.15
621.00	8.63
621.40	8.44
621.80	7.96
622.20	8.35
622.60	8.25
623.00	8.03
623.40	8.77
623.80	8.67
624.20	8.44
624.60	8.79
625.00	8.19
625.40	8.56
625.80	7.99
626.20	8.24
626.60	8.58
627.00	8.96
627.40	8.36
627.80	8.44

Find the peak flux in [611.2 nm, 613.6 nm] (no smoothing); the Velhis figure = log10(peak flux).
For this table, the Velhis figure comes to 0.949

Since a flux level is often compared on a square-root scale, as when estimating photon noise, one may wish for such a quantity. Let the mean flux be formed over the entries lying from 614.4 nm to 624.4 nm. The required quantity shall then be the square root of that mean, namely 2.90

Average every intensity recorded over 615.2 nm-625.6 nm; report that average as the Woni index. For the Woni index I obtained 8.45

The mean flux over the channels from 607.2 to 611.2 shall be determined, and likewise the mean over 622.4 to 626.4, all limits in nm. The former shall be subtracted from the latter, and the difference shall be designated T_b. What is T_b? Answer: -0.30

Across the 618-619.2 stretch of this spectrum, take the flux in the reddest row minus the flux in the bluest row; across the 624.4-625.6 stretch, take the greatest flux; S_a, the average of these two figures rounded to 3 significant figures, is 4.36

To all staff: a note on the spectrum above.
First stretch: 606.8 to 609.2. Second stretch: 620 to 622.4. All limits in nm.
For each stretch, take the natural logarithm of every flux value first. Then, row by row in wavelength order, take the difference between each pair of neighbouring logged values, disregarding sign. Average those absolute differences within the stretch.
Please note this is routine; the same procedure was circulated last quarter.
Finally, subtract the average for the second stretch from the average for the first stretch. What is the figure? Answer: -0.030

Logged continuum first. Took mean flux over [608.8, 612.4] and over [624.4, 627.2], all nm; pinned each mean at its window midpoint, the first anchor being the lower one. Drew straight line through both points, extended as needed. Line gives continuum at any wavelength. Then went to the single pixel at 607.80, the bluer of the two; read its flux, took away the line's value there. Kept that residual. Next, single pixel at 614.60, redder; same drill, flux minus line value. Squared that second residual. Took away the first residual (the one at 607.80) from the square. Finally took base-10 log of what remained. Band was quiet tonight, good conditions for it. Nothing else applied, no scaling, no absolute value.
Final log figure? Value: -1.6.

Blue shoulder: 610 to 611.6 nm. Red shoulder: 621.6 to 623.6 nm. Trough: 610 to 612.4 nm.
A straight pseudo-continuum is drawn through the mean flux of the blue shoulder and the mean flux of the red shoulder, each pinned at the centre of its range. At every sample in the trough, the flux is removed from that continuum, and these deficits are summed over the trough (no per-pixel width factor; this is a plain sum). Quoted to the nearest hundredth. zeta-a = 0.28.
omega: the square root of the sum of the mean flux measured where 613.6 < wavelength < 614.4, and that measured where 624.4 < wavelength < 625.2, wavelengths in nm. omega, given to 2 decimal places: 4.13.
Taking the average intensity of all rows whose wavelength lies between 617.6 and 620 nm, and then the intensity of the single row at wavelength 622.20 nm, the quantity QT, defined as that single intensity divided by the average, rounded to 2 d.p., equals 1.00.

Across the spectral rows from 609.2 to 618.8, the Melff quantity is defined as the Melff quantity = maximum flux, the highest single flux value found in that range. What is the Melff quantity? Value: 9.25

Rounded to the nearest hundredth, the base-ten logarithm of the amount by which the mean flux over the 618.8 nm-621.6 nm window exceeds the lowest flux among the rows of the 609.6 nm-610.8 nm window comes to -0.94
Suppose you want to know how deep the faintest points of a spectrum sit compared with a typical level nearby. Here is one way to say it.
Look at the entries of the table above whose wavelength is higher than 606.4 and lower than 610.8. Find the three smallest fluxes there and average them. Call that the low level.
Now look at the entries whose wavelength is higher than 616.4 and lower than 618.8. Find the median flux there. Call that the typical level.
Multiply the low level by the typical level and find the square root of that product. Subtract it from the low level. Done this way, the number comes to 0.14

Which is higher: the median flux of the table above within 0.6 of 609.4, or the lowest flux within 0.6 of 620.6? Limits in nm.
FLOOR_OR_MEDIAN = 8.62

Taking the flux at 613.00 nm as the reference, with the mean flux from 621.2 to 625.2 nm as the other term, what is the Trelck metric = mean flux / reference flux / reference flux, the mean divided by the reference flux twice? 0.113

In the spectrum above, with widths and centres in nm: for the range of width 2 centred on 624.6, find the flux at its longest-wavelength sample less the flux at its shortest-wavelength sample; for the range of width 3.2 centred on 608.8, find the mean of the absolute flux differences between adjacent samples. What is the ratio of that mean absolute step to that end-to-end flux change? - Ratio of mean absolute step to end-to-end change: -1.62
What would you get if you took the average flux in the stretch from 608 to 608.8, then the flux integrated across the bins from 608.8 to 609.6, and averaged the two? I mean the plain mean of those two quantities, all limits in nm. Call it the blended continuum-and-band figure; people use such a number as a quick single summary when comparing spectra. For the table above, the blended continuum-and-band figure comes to 7.87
